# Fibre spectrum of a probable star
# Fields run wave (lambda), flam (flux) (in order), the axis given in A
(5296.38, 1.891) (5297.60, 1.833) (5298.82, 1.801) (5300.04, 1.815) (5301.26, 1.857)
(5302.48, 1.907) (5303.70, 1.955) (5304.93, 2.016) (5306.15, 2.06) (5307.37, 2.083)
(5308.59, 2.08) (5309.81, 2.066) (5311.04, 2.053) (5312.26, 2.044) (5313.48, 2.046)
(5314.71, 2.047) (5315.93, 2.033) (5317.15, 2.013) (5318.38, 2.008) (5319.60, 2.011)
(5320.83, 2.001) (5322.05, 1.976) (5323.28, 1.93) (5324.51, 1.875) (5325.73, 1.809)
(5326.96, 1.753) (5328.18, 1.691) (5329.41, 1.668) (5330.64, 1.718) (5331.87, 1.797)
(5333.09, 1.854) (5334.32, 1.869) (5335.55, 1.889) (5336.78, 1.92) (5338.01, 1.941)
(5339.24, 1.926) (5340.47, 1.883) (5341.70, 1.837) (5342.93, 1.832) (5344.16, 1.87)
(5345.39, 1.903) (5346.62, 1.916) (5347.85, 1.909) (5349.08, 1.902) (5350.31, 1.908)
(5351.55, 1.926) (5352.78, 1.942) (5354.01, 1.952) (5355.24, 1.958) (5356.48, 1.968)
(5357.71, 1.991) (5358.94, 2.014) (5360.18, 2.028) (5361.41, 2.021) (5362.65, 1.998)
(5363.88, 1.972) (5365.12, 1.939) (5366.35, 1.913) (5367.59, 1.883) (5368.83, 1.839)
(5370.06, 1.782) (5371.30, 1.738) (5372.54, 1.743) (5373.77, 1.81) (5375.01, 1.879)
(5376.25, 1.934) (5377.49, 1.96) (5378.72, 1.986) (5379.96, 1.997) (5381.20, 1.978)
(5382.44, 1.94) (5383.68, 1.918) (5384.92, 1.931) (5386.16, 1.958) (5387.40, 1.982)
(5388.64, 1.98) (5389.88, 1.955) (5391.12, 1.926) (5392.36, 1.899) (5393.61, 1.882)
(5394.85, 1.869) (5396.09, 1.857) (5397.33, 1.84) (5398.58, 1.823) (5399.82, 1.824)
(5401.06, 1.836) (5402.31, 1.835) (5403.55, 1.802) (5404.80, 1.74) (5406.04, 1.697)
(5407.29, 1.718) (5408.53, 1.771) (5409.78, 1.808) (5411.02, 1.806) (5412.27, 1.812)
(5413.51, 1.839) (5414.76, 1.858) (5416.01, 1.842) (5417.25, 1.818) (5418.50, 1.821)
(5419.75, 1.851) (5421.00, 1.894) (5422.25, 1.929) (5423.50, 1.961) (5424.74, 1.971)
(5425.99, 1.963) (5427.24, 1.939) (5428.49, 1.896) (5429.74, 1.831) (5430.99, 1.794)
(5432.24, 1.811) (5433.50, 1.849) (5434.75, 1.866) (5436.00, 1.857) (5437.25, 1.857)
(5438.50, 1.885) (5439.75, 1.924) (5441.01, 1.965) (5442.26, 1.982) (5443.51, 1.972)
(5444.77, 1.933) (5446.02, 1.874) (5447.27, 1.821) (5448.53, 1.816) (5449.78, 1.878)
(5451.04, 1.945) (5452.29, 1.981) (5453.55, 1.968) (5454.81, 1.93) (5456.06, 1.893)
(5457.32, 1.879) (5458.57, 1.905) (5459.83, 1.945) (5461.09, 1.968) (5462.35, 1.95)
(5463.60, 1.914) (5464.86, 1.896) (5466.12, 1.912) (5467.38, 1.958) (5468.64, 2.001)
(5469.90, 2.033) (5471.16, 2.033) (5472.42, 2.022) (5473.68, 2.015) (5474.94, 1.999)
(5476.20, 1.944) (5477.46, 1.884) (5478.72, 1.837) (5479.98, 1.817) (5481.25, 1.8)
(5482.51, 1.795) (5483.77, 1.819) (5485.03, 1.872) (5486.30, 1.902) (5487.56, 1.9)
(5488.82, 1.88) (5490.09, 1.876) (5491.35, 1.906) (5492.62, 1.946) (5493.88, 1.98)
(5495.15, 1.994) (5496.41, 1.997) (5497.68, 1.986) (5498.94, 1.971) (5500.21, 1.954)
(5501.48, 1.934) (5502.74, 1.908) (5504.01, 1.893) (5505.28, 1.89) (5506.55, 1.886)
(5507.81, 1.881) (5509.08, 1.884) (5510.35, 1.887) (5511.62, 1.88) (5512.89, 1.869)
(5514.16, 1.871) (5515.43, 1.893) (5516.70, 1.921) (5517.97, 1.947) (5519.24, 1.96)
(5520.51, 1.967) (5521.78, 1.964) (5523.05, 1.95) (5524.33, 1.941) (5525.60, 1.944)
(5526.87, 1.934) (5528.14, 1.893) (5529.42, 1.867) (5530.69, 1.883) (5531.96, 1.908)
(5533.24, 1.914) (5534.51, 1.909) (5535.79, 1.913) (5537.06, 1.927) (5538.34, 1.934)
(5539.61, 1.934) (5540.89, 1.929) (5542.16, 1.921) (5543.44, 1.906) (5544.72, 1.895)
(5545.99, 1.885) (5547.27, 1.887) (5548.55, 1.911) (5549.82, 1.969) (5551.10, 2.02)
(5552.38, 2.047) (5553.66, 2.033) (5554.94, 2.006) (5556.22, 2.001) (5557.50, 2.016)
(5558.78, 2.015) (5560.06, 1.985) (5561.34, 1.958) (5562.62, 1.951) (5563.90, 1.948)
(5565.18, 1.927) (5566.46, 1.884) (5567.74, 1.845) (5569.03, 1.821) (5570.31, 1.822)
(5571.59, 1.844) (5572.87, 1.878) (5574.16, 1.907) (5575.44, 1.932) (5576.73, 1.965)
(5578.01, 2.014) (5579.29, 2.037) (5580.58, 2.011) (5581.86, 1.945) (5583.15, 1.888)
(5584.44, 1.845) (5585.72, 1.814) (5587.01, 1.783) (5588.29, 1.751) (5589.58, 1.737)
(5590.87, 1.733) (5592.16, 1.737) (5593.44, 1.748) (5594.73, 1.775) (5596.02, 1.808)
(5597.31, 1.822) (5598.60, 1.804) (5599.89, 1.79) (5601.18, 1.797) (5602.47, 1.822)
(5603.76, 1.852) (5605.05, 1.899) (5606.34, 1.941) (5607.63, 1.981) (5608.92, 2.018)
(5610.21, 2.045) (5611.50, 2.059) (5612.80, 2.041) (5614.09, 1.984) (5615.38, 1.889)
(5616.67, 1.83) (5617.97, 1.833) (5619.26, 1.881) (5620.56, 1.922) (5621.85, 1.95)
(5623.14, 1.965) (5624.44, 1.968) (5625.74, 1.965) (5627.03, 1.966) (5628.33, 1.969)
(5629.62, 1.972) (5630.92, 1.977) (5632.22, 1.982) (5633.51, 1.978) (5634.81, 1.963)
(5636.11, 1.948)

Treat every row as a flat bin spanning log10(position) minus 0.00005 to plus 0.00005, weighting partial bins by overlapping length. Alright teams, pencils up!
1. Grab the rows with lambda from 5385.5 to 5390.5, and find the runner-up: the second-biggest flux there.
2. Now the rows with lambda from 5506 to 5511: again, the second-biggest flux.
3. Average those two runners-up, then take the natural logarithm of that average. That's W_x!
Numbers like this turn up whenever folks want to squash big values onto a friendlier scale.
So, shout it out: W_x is 0.659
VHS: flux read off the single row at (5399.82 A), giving 1.824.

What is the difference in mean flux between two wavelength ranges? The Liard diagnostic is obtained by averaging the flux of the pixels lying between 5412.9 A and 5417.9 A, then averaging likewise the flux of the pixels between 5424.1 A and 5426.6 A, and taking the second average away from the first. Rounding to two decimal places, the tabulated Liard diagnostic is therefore -0.13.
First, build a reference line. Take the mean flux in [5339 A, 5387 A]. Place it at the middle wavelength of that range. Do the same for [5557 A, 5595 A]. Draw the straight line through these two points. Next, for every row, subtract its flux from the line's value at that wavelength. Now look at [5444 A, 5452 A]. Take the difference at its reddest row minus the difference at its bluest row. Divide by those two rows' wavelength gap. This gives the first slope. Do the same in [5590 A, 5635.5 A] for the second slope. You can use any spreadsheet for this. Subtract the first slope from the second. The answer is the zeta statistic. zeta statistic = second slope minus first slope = 0.00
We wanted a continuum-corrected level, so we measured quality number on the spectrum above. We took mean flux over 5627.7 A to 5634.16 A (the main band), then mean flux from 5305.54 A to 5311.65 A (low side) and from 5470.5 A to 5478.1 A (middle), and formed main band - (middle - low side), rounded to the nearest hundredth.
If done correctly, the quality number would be 2.06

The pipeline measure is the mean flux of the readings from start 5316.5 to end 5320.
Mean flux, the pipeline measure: 2.01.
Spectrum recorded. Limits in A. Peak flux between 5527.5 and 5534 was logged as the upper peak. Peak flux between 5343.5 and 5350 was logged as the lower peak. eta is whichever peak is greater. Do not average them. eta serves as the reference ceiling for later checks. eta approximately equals 1.92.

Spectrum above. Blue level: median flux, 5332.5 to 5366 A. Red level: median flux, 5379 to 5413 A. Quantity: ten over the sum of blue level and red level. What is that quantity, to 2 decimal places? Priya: 2.64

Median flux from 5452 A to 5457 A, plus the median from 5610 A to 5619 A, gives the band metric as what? 3.93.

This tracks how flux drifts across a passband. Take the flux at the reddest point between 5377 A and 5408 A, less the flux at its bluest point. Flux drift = -0.242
